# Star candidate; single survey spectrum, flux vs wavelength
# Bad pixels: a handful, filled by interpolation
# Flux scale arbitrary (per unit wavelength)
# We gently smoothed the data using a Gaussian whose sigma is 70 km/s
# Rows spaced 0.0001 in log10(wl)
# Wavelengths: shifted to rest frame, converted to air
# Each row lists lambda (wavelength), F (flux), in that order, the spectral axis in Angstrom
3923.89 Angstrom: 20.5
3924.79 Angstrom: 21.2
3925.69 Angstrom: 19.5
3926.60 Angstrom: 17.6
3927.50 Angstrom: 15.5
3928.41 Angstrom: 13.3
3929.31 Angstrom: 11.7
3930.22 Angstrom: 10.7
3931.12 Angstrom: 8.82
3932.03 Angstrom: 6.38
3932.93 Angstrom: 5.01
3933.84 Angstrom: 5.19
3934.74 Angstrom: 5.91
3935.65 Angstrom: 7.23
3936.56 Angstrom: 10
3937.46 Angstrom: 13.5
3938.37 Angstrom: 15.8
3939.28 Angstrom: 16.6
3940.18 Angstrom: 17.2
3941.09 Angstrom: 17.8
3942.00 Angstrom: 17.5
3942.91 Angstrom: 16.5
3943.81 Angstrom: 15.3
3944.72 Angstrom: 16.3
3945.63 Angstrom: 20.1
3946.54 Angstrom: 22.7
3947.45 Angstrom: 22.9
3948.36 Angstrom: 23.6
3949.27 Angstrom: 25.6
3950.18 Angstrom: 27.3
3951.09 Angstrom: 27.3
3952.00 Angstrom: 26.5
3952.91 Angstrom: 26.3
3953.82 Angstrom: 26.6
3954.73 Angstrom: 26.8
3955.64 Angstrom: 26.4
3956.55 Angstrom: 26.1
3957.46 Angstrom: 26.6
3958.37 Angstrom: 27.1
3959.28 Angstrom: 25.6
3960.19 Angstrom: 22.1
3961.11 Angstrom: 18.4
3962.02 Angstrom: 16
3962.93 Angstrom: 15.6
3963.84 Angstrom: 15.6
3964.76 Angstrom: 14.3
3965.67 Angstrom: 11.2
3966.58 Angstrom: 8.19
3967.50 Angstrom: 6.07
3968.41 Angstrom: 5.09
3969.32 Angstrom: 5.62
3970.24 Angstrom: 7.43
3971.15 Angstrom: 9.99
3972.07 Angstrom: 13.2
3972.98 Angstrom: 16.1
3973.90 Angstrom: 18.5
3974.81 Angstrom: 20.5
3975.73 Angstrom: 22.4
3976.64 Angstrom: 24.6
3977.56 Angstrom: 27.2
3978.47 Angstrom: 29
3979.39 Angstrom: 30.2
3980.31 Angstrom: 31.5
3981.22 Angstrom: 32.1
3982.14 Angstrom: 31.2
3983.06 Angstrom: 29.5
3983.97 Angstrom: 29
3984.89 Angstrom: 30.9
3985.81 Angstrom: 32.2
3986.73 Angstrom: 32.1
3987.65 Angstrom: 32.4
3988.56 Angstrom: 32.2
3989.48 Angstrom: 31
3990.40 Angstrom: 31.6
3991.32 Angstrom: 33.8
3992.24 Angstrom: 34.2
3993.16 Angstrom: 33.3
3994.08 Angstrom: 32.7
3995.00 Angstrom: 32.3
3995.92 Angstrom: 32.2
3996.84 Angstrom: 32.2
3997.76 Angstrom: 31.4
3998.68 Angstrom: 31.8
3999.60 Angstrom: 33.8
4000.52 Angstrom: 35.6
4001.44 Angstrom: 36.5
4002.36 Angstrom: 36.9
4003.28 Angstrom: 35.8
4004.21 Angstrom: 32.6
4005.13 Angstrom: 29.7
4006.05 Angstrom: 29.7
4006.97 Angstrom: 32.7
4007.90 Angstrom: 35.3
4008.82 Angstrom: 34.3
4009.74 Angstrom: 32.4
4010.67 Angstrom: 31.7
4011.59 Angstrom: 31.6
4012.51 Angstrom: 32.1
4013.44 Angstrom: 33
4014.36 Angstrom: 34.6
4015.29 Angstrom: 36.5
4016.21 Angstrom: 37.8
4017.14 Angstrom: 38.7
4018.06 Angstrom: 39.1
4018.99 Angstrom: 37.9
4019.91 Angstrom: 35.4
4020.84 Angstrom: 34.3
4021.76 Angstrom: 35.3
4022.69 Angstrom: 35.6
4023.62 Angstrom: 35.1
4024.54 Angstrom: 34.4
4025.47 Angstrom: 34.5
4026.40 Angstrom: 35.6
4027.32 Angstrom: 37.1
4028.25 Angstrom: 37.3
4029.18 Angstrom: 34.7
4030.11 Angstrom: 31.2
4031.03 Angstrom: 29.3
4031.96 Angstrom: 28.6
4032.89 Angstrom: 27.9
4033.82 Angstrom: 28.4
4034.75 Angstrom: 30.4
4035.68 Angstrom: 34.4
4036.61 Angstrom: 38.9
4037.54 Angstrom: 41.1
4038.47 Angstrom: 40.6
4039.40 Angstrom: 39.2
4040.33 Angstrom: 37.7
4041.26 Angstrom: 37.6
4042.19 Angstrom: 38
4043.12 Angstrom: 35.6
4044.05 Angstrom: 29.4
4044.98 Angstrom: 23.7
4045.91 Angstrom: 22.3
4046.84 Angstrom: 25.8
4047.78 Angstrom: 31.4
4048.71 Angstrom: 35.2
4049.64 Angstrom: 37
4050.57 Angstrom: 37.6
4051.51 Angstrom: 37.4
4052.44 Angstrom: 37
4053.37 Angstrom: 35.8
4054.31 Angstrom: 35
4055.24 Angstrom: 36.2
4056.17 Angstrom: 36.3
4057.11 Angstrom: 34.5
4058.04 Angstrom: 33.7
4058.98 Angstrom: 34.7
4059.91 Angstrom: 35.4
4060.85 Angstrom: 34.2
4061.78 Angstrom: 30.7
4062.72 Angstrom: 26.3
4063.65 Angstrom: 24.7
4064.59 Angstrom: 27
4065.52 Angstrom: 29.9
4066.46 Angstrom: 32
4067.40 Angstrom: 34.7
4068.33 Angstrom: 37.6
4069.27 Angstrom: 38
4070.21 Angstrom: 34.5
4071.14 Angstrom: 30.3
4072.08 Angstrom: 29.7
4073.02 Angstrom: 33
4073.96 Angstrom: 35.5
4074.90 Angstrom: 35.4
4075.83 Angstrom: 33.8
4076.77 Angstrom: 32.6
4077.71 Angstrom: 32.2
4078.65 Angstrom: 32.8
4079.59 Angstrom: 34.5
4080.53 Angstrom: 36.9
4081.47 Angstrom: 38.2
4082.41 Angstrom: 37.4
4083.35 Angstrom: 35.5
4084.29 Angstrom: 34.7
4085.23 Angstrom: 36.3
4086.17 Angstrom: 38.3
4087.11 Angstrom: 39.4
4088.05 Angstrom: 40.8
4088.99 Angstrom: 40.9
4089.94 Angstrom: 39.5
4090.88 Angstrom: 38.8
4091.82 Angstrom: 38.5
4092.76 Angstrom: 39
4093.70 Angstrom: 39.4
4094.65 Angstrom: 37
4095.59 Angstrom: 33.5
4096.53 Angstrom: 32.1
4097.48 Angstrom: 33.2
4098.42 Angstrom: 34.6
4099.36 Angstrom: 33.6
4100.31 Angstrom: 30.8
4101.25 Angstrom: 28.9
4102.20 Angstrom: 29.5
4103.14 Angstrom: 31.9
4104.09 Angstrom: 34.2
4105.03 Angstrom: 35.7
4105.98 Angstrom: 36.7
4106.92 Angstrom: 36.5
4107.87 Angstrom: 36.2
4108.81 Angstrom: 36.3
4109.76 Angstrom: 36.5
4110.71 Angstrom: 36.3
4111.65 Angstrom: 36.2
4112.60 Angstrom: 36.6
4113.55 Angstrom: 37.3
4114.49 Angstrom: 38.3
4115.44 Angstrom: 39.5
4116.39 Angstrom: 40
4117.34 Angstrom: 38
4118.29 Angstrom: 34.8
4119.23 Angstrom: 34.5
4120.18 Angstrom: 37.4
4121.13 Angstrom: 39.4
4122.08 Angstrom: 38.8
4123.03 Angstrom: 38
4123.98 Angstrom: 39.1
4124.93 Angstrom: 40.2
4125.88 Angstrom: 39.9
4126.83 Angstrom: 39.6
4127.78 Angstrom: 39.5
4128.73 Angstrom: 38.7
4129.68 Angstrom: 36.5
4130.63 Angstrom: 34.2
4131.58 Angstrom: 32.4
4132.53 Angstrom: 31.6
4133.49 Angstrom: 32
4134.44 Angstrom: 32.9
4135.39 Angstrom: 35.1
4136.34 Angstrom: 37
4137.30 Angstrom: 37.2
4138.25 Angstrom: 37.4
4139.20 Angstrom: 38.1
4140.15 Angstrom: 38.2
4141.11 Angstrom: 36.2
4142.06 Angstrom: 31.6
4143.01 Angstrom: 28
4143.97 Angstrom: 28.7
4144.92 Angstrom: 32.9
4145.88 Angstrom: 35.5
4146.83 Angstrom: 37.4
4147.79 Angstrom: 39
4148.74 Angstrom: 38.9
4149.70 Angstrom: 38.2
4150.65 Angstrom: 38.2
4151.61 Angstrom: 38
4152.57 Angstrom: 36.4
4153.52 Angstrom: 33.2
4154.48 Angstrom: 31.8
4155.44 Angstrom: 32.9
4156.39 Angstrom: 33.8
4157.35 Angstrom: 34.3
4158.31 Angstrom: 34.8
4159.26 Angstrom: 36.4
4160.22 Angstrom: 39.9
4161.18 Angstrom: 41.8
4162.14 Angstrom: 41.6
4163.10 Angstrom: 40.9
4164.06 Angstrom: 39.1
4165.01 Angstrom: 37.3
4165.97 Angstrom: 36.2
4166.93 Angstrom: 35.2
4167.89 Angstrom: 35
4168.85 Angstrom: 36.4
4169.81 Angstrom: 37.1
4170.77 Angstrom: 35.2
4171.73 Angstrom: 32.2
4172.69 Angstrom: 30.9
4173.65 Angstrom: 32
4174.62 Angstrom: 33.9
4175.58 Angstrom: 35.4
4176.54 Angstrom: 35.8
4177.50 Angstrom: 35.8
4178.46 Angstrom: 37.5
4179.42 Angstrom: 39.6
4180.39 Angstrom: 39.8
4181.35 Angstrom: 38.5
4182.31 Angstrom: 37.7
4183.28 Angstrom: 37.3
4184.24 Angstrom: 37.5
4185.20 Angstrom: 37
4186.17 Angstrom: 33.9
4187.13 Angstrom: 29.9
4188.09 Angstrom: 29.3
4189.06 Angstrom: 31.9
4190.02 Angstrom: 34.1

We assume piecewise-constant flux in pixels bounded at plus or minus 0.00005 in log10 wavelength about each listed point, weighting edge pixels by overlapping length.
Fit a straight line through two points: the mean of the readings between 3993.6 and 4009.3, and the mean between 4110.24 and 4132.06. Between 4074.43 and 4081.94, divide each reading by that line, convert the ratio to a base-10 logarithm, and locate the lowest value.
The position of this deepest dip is 4077.71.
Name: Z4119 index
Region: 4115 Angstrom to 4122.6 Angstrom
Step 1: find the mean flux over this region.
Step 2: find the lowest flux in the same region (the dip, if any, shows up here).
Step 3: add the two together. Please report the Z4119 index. 72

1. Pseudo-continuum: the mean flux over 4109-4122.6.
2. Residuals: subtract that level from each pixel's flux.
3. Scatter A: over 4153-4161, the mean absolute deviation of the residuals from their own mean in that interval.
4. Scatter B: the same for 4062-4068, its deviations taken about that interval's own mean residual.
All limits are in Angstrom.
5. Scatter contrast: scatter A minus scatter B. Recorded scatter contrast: -1.3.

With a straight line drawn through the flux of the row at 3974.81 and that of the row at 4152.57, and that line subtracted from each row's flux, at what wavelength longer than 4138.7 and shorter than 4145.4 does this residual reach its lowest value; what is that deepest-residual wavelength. 4143.01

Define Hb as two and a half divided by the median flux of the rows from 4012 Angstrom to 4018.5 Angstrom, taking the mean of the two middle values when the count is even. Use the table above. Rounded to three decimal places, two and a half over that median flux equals 0.068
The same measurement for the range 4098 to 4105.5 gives 0.076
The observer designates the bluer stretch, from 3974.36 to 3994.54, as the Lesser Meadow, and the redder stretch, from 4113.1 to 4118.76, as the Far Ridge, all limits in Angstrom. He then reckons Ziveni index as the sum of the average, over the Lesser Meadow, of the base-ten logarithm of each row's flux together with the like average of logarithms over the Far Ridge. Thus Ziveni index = 3.06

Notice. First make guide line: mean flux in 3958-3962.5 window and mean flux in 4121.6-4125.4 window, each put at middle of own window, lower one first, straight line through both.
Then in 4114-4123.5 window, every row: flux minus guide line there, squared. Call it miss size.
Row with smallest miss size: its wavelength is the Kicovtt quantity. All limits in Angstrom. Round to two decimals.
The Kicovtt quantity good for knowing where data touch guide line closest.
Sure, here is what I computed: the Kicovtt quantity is 4122.08 Angstrom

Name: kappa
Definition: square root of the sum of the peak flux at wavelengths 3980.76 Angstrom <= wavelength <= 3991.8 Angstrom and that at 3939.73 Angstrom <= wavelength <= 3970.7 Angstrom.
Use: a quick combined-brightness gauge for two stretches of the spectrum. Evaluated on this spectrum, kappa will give 7.8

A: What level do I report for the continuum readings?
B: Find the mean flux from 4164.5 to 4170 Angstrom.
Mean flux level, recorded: 36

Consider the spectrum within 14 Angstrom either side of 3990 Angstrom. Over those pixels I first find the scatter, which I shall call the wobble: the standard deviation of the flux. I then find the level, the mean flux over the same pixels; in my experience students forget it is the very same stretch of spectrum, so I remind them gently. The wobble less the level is -29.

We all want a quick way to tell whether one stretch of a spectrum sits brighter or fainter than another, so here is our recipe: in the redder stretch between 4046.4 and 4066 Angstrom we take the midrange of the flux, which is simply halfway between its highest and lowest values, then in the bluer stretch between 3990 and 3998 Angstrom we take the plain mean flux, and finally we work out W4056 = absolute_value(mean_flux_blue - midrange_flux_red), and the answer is 1.5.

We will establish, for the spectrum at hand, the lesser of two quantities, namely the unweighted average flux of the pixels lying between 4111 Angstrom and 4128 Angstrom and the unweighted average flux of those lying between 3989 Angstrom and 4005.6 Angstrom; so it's 33.2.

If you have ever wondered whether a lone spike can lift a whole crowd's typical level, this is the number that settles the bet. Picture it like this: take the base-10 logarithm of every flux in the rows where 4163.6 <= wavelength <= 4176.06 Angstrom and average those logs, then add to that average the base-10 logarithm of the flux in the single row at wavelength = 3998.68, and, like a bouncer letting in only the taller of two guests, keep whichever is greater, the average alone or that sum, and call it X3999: 3.05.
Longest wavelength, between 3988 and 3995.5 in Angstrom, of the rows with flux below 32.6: 3995.00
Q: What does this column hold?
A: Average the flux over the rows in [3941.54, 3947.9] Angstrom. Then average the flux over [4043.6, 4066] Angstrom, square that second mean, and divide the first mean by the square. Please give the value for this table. 0.018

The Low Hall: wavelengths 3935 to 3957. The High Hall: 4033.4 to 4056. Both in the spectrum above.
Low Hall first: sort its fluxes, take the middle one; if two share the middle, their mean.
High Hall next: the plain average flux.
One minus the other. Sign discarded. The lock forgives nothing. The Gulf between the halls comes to 13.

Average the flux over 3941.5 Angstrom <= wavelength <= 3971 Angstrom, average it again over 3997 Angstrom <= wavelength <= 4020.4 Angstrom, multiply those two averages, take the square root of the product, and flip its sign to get -26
